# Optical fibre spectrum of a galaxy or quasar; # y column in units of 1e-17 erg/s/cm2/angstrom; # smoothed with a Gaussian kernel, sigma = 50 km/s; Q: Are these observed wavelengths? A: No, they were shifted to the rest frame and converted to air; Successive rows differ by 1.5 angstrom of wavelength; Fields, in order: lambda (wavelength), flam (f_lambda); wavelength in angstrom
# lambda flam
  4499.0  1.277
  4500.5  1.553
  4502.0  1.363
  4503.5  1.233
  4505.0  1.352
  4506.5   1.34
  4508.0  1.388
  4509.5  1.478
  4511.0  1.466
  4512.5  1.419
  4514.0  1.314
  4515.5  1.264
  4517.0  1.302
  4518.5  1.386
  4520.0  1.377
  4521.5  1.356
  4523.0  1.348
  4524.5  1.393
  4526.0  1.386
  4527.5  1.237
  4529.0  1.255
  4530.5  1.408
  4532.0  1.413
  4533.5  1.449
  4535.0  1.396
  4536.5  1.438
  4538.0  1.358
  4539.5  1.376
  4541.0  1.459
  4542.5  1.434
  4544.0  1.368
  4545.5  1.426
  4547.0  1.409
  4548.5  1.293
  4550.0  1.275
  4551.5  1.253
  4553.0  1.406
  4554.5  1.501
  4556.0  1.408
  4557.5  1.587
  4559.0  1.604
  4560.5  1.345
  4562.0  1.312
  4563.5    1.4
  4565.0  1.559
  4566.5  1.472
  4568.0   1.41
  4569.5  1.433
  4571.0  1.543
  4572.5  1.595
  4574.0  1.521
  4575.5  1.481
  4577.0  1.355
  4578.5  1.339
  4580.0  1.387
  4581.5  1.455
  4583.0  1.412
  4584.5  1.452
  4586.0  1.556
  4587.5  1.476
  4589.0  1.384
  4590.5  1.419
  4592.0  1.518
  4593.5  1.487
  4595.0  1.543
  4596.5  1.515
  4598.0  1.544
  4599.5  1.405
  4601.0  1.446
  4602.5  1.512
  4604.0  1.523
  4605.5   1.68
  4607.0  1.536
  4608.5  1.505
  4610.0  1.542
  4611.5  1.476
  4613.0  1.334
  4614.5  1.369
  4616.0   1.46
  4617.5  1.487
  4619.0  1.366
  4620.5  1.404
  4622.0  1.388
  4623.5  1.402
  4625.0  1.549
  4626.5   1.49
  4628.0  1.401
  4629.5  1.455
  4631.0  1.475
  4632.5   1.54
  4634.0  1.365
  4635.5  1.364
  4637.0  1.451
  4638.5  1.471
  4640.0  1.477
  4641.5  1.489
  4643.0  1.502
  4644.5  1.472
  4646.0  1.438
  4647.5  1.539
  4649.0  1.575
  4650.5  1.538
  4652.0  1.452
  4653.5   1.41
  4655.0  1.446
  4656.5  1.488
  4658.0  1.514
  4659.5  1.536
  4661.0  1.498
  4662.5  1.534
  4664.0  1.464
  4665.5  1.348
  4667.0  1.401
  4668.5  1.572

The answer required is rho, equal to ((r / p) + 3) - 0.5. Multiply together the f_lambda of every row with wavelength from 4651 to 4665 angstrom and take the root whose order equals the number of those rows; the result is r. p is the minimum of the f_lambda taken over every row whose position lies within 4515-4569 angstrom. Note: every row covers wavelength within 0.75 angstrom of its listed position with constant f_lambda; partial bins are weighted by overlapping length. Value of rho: 3.70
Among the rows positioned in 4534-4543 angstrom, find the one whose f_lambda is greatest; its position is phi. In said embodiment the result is 4541.0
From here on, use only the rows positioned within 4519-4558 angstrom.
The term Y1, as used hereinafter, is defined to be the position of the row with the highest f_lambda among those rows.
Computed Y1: 4557.5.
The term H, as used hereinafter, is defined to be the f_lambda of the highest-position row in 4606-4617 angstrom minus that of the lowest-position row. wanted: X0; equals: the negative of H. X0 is 0.08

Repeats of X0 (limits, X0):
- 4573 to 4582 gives 0.07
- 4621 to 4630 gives -0.07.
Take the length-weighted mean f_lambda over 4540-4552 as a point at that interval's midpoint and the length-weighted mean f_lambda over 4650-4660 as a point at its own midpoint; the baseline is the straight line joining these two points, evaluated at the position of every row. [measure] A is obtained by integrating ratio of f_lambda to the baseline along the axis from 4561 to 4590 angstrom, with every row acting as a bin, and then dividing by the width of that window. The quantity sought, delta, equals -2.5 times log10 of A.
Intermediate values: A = 1.04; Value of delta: -0.039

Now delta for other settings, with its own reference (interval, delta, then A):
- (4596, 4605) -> -0.053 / 1.05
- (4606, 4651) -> -0.007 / 1.01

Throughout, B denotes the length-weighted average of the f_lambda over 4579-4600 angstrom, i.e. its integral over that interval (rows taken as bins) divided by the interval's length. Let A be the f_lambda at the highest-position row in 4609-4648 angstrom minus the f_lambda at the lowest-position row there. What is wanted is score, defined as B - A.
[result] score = 1.47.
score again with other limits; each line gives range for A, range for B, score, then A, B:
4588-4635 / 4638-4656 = 1.50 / -0.02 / 1.48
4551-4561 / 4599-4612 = 1.42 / 0.09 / 1.52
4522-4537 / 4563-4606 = 1.39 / 0.09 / 1.48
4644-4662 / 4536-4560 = 1.39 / 0.03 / 1.41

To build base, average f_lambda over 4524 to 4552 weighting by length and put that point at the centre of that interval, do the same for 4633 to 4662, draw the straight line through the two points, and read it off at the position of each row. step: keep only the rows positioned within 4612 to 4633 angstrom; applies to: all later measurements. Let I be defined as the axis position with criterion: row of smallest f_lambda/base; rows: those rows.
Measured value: 4613.0 angstrom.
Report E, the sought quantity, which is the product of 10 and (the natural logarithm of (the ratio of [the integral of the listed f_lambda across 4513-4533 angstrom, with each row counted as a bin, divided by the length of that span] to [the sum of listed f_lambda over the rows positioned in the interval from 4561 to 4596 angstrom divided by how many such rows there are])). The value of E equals -0.8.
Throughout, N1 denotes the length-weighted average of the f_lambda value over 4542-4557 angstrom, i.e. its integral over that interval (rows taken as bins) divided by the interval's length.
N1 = 1.38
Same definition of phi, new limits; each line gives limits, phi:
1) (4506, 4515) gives 4509.5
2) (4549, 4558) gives 4557.5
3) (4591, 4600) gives 4598.0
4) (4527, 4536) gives 4533.5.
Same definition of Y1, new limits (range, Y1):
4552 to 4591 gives 4559.0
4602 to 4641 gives 4605.5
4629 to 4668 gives 4649.0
